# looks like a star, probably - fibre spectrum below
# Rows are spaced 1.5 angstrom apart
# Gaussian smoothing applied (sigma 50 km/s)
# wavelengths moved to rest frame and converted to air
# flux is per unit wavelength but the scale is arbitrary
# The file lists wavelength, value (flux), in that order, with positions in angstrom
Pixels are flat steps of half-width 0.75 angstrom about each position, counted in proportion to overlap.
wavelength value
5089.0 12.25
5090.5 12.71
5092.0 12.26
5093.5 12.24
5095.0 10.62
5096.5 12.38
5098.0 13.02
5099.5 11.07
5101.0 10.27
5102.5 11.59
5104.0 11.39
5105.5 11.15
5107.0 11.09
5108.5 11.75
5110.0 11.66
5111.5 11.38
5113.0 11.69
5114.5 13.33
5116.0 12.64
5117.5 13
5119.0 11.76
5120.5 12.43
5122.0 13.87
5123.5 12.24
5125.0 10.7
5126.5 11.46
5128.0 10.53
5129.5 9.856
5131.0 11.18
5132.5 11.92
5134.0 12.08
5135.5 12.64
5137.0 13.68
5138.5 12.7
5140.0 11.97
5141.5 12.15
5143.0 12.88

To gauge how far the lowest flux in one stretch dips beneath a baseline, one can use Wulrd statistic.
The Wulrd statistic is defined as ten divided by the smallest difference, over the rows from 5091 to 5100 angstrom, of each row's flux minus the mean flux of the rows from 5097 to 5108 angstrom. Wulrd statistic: -13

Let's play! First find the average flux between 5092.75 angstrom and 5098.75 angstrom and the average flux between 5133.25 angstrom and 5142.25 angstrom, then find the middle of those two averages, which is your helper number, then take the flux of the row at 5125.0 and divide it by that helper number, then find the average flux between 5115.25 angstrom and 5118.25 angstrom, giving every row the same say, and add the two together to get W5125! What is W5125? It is 13.7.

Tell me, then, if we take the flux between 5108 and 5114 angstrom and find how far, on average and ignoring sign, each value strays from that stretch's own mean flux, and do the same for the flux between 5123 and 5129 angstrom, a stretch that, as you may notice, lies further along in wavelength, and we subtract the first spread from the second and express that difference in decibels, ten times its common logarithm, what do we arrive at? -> -3.0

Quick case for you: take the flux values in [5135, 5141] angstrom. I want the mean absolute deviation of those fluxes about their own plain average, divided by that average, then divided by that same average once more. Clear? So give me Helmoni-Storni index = 0.0029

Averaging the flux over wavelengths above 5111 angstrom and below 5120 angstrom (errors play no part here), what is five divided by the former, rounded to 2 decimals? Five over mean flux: 0.41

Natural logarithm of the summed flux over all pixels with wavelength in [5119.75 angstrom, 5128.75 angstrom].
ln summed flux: 4.27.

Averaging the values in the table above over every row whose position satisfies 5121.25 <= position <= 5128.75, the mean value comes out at 11.8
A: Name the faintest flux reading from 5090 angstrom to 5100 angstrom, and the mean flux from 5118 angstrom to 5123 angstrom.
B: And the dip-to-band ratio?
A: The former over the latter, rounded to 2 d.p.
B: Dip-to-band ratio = 0.84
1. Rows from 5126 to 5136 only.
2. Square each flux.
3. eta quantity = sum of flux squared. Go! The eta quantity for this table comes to 912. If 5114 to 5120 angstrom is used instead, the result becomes 645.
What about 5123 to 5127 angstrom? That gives 396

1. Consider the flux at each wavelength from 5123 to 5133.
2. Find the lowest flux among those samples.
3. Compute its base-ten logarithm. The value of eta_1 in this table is 0.99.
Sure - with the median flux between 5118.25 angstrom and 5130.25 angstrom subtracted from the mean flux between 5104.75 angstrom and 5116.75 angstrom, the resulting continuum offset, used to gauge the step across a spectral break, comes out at 0.2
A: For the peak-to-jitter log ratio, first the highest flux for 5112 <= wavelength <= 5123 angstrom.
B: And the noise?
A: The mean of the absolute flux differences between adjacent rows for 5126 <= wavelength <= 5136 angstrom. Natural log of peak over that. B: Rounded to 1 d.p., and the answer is 2.9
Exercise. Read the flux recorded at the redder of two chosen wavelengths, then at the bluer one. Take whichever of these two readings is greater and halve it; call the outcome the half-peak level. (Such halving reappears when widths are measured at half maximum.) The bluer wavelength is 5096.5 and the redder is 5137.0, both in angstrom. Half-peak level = 6.84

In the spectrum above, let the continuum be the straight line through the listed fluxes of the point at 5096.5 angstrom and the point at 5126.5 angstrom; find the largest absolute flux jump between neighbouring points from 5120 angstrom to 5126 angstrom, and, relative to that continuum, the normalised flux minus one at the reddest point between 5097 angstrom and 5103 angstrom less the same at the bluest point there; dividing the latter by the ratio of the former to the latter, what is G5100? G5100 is 0.0068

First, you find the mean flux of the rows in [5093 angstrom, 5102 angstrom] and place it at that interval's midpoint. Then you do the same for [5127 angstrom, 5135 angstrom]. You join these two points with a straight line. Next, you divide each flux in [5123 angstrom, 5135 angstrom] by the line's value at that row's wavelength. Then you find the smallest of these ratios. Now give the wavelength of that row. 5129.5 angstrom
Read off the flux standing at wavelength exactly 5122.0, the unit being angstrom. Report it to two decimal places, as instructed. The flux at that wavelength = 13.87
